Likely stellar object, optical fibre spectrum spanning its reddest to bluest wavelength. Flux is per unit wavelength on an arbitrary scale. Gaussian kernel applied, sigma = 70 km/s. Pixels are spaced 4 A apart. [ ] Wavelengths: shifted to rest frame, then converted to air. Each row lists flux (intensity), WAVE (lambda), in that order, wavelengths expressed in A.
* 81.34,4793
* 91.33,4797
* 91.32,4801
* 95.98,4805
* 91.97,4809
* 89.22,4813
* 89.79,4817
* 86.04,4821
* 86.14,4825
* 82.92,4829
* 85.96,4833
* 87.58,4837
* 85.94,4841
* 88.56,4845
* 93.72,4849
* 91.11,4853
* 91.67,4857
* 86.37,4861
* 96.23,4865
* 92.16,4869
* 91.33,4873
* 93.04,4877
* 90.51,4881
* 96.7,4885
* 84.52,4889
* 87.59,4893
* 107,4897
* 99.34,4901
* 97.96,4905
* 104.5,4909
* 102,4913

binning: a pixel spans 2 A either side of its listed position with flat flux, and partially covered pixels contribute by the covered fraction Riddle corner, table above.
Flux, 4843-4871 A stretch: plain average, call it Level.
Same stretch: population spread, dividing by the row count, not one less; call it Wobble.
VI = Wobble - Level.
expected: -88.4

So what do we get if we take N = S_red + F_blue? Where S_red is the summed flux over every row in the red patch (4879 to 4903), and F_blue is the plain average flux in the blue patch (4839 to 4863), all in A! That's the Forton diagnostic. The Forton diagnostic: 655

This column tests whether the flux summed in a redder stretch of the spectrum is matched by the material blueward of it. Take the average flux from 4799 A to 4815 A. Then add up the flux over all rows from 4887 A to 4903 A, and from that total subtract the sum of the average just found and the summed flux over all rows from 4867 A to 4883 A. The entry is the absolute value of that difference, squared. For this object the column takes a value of 6515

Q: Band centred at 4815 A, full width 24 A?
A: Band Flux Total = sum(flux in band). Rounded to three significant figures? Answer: 539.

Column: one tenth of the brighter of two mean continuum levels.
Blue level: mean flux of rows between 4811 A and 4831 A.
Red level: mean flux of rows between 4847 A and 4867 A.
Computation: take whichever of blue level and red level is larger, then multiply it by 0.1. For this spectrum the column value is 9.18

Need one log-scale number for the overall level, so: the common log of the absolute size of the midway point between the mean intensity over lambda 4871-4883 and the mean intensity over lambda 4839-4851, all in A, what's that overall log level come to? 1.957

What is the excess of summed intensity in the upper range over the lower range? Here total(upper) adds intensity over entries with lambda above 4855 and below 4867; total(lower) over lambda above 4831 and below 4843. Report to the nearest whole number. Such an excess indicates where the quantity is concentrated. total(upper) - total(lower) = 15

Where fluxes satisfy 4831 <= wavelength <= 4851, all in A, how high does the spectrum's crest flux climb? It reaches 93.72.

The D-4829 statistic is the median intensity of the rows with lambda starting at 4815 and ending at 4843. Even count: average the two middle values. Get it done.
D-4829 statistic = 86.0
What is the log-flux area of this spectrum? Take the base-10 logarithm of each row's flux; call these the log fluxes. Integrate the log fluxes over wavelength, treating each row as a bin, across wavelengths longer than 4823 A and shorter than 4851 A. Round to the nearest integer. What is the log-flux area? 54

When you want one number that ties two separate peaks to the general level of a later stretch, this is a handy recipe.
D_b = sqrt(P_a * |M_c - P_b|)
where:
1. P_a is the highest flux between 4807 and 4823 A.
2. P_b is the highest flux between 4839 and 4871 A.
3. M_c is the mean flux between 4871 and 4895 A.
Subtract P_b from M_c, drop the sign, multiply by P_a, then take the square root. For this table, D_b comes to 23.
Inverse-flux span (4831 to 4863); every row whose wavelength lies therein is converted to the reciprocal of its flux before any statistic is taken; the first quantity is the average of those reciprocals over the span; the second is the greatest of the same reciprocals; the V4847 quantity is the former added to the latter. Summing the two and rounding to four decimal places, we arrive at 0.0229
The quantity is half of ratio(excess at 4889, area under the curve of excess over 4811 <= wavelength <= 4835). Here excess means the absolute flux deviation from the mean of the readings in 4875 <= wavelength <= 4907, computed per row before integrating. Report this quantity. 0.027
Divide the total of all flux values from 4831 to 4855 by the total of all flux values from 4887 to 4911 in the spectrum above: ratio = 0.92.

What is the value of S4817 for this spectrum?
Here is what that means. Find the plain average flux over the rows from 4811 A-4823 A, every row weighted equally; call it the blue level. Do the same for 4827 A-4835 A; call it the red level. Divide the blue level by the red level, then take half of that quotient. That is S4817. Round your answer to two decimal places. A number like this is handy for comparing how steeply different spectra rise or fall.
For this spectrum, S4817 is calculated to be 0.52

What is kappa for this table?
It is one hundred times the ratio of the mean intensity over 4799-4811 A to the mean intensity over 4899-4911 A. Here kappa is 93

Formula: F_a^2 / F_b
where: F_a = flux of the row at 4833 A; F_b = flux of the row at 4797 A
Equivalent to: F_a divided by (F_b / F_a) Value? 81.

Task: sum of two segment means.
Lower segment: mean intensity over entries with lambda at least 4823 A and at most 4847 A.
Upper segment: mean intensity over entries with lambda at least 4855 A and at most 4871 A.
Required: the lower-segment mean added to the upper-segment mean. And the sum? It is 178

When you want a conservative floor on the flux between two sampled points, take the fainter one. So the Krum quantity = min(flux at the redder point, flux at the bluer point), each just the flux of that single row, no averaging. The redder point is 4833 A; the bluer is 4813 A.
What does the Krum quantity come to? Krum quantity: 86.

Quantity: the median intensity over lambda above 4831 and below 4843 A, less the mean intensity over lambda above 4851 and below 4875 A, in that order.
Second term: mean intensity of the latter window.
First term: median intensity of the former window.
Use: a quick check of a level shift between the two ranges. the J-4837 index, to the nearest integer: -6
